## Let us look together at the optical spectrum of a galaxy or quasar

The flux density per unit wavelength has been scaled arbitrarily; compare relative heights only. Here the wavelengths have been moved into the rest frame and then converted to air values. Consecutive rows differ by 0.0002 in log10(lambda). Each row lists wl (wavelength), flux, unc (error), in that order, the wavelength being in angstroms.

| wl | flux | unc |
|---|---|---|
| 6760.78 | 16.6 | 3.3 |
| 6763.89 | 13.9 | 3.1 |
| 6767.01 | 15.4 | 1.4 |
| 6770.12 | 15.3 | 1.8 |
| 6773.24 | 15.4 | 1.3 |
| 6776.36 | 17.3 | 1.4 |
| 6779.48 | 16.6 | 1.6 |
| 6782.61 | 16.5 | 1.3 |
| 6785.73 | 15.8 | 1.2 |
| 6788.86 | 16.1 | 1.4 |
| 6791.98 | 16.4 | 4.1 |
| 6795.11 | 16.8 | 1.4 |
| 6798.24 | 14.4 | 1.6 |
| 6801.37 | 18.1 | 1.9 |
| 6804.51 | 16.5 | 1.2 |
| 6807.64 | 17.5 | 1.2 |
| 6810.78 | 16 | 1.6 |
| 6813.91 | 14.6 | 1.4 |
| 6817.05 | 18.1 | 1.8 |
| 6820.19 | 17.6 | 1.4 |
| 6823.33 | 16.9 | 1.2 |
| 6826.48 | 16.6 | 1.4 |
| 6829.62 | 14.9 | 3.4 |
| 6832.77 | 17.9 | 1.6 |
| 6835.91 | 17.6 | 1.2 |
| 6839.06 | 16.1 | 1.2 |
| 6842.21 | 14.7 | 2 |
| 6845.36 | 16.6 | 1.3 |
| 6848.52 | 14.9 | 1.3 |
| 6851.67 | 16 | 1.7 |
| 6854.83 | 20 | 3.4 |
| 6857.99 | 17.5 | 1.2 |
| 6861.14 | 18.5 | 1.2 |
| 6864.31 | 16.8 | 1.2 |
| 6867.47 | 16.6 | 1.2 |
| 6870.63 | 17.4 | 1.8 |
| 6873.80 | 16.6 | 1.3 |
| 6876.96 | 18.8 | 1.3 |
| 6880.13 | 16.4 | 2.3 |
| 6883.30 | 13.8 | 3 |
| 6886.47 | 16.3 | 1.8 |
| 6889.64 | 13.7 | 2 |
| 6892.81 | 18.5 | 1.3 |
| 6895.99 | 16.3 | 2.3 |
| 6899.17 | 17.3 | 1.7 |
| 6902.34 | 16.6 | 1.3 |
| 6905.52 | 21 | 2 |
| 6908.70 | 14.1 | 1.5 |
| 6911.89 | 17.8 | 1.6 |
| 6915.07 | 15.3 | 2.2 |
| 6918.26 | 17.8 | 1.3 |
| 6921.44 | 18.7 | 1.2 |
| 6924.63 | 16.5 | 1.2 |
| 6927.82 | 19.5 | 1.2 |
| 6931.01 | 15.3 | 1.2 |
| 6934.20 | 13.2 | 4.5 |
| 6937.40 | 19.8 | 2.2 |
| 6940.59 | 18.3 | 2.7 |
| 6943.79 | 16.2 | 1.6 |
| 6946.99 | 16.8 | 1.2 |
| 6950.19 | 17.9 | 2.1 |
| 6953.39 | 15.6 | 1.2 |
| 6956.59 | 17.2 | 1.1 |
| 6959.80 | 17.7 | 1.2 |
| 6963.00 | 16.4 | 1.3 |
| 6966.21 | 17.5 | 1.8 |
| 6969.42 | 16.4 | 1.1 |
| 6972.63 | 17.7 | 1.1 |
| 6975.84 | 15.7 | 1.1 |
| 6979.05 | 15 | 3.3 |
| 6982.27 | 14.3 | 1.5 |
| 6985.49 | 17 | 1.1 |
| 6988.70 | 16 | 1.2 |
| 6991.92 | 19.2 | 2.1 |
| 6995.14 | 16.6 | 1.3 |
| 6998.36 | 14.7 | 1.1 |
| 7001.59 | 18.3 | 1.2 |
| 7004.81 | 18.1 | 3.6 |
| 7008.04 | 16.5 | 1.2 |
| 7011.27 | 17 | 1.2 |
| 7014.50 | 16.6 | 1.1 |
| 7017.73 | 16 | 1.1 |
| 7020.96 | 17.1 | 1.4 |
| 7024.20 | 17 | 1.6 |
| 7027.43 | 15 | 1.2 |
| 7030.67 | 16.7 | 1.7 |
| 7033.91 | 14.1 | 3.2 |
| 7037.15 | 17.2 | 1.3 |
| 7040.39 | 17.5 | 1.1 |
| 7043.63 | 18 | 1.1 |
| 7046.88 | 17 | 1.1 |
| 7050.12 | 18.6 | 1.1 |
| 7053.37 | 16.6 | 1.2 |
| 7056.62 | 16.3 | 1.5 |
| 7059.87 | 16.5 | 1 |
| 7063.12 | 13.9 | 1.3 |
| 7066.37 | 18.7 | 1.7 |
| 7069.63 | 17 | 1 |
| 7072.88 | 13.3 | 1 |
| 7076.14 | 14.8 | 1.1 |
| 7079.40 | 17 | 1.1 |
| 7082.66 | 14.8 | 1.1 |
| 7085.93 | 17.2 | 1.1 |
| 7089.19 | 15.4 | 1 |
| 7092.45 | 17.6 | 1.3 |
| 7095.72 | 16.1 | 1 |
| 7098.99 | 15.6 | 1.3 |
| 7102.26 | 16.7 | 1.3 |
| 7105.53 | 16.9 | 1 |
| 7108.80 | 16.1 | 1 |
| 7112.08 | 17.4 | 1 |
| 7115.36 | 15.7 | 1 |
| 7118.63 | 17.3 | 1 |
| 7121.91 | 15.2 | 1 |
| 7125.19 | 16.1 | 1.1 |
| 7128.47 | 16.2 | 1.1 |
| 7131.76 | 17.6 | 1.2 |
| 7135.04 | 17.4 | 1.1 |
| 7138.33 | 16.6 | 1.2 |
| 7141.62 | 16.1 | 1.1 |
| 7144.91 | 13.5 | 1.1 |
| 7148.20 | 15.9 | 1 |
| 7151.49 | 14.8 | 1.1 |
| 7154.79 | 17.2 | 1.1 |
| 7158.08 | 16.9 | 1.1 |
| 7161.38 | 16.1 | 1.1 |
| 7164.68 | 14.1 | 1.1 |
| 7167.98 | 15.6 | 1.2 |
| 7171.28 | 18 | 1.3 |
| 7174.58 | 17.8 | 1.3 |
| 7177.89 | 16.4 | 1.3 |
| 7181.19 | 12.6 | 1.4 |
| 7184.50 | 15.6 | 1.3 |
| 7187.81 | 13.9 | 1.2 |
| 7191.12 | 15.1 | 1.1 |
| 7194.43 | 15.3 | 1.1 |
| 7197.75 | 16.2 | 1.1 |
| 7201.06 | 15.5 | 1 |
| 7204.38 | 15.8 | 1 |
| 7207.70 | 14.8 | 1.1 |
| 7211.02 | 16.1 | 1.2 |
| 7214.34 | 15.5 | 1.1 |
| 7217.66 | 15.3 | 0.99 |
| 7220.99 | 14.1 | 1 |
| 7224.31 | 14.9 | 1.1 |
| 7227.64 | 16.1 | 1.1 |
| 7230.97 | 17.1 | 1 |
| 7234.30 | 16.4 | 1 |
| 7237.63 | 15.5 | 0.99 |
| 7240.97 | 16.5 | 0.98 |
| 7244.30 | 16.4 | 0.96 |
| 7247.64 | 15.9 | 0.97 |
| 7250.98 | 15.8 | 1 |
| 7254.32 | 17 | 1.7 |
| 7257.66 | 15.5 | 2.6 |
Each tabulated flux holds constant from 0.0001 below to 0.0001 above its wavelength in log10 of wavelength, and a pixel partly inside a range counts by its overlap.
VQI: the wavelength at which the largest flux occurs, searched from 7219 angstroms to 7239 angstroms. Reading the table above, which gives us 7230.97 angstroms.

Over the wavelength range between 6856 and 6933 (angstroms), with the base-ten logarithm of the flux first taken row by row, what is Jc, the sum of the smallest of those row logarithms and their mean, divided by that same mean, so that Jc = 1.93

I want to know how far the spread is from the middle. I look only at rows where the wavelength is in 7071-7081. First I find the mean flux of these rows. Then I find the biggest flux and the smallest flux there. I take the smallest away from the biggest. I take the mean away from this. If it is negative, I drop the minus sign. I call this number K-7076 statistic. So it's 11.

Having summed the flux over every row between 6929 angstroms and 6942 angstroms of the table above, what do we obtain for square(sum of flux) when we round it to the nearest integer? 4436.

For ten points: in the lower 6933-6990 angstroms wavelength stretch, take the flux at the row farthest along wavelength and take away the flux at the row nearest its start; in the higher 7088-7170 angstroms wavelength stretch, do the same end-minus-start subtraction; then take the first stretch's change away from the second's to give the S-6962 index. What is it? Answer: -2.6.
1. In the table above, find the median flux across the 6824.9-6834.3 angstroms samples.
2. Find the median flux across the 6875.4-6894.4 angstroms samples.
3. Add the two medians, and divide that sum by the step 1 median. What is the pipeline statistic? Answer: 1.98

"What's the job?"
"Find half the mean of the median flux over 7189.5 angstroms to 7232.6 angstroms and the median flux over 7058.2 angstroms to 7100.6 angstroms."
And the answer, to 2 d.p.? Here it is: 7.90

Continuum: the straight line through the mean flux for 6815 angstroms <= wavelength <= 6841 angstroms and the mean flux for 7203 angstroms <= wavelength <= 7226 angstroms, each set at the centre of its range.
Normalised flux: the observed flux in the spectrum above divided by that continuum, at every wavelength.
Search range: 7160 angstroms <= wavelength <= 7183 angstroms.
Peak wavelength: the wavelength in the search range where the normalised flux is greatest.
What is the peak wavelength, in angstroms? 7171.28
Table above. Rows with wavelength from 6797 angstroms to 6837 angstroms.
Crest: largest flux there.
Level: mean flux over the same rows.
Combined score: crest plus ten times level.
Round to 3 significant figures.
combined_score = 185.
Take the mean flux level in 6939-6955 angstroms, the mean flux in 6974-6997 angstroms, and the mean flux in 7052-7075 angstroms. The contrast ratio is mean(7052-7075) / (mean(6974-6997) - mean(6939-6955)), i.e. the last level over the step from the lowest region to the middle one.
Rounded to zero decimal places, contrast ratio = -23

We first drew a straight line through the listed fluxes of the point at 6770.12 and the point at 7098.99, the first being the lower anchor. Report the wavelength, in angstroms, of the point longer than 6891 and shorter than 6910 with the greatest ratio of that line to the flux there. 6908.70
